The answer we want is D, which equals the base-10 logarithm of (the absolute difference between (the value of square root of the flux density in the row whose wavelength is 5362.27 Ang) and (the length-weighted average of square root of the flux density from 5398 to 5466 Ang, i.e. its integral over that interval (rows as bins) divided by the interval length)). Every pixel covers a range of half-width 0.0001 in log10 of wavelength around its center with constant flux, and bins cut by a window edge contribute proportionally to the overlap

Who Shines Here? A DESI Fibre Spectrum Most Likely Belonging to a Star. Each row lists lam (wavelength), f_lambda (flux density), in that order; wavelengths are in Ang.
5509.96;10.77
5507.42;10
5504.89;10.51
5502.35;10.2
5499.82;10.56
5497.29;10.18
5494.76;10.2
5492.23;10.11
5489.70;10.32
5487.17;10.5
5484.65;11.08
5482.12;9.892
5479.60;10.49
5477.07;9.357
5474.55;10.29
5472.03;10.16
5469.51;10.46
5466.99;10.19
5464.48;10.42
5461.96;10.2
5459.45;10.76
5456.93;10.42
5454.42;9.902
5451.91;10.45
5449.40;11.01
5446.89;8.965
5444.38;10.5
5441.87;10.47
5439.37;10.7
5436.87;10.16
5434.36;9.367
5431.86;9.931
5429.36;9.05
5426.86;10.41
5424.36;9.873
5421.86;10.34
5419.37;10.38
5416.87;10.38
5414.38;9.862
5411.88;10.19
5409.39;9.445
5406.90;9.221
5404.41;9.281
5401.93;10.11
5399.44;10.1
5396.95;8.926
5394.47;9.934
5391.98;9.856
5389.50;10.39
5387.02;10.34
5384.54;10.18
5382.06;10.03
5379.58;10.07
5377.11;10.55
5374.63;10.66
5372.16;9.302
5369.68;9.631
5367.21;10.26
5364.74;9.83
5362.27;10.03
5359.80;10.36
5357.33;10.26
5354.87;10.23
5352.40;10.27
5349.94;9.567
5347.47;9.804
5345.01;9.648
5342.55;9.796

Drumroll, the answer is -2.3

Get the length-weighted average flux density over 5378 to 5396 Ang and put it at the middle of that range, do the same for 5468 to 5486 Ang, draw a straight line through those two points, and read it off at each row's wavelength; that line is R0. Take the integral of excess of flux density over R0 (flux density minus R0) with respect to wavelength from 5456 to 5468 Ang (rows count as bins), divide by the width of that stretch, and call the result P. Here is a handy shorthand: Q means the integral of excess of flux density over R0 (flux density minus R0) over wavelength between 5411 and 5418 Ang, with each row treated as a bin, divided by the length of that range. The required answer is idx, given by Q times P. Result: 0.00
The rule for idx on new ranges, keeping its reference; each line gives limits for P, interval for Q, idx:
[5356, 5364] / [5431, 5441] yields -0.02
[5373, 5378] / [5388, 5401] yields -0.11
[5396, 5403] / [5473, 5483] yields 0.09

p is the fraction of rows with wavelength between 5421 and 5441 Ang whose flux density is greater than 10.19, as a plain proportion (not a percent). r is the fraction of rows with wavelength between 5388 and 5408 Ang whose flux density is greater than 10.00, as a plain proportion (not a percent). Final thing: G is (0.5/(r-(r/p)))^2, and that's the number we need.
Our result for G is 0.6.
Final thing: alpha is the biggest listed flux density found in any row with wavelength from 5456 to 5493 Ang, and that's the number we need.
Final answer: 11.08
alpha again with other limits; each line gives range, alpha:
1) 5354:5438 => 10.66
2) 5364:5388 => 10.66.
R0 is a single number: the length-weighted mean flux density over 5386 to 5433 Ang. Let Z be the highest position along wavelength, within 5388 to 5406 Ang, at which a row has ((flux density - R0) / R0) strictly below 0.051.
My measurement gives 5404.41 Ang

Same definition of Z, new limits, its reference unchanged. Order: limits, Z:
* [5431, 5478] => 5477.07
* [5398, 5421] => 5419.37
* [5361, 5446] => 5436.87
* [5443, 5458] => 5454.42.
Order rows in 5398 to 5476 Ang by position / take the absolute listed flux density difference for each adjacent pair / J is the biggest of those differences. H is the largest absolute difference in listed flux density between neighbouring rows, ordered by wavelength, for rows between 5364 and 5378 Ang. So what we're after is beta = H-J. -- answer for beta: -0.7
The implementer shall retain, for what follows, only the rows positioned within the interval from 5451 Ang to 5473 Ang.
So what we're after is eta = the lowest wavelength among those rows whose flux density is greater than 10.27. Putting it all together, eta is 5451.91 Ang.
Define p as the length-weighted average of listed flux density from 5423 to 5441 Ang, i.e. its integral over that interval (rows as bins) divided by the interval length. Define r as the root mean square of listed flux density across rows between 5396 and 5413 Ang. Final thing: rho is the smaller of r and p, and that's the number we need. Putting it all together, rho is 9.6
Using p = 9.9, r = 9.62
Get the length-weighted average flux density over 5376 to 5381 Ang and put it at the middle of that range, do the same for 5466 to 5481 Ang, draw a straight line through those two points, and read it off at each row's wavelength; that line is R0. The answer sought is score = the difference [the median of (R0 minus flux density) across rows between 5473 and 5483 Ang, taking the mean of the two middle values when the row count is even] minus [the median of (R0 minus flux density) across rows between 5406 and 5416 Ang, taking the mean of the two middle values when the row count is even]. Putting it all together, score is -0.5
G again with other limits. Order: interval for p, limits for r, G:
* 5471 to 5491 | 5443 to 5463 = 1.2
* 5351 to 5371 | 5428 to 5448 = 2.8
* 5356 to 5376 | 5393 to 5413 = 1.8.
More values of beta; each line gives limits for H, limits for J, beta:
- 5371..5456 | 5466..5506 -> 0.9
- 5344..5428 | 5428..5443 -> 0.5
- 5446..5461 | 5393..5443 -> 0.7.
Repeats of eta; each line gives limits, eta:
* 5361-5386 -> 5374.63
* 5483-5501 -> 5484.65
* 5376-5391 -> 5377.11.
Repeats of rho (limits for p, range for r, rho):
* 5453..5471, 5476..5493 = 10.3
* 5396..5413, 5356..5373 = 9.6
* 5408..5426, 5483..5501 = 10.1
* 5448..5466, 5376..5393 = 10.2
